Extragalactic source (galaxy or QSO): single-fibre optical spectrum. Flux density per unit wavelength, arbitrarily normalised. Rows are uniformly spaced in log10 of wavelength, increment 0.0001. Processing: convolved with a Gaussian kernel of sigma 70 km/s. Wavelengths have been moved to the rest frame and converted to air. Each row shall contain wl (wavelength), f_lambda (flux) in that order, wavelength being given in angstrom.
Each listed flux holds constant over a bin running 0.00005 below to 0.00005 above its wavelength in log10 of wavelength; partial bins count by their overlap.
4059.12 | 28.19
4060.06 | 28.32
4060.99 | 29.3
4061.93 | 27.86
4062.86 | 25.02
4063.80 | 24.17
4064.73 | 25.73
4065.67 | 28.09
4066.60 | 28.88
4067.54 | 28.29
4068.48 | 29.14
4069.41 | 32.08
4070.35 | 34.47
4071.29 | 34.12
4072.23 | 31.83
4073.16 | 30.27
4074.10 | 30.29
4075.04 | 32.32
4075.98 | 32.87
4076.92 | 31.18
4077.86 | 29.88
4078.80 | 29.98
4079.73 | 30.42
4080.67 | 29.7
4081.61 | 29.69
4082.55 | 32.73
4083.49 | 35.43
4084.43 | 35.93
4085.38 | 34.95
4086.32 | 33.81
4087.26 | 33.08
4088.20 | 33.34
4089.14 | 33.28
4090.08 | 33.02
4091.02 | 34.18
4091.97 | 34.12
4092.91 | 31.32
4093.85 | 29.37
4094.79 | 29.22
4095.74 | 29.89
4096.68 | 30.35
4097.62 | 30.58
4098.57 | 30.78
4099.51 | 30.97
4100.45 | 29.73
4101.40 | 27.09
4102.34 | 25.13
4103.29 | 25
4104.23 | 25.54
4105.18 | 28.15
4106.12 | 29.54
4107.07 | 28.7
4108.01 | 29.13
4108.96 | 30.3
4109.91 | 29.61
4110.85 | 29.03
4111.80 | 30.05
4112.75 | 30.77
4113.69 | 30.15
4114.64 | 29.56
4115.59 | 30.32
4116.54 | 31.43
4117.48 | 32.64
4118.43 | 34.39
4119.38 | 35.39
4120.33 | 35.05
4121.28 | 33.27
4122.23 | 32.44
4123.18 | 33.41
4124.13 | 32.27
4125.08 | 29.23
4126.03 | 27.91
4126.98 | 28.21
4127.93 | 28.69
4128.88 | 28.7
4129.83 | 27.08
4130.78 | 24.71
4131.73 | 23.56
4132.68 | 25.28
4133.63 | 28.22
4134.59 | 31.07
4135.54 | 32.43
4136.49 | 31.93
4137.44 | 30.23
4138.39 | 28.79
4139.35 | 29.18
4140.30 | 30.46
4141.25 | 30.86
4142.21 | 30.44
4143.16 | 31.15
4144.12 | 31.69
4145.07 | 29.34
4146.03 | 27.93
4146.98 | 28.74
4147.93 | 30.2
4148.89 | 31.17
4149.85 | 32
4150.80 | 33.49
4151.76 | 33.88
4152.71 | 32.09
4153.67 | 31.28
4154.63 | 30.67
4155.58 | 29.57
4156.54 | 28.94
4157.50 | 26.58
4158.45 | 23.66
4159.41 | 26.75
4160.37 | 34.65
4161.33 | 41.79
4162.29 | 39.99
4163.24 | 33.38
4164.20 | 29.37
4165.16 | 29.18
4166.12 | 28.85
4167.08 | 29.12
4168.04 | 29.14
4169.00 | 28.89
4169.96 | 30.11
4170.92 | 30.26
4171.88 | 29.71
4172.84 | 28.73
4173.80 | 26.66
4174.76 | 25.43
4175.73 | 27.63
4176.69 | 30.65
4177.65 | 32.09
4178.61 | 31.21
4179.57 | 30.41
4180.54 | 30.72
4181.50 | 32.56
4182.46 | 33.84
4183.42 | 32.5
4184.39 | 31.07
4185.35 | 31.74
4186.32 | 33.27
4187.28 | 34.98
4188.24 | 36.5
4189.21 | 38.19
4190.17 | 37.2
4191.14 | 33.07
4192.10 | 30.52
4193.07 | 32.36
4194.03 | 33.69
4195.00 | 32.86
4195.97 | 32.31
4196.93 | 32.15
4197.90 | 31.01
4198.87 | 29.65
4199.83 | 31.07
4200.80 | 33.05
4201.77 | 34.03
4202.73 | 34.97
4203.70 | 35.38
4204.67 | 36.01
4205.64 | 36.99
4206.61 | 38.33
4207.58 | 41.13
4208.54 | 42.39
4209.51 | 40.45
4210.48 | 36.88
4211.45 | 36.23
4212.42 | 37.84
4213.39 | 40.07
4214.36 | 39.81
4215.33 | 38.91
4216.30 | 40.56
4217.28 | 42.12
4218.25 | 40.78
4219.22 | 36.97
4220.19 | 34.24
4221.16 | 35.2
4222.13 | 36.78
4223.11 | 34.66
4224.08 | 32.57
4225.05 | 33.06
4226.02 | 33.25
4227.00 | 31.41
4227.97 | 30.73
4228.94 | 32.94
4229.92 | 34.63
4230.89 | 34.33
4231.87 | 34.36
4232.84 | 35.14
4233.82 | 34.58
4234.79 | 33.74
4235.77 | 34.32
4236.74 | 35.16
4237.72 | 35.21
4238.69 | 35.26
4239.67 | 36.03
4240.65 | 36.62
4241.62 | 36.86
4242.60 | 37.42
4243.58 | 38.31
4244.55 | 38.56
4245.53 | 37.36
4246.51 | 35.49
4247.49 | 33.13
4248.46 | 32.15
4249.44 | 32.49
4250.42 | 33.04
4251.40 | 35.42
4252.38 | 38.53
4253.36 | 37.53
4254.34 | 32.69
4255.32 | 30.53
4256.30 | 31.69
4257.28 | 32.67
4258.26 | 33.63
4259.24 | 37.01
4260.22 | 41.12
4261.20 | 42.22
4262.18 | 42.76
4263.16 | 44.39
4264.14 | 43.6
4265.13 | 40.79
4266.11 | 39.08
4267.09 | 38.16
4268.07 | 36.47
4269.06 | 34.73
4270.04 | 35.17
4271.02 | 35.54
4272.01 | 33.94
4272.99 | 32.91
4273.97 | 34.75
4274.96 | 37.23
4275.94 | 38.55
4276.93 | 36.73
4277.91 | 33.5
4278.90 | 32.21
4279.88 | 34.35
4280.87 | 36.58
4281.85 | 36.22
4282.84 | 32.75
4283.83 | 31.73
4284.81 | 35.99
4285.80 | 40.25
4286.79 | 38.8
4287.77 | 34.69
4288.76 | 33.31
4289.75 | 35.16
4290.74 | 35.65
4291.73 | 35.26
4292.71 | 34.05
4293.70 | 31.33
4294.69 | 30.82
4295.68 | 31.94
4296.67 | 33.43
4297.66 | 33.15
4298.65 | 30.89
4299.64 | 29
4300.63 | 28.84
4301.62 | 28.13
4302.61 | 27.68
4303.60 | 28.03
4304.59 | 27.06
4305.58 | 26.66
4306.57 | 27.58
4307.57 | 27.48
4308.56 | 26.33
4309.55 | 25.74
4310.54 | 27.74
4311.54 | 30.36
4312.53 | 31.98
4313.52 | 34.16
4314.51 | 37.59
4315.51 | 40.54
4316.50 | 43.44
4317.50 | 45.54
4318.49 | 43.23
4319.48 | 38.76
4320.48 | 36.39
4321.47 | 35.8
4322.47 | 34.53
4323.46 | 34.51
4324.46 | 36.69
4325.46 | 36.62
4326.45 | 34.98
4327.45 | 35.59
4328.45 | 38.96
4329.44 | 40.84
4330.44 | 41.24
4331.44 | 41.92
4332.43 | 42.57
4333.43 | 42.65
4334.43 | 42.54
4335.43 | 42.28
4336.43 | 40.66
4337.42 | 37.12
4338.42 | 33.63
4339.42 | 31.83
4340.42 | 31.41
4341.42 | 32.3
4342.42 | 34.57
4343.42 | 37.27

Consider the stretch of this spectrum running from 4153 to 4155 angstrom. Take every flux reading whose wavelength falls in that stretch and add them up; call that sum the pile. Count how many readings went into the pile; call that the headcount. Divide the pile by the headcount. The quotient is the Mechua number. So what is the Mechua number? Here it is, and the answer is 31.0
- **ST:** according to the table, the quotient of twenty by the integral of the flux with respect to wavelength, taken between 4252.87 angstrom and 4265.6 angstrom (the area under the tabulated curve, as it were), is 0.042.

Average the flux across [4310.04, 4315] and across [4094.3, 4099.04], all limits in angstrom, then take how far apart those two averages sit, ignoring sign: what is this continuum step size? 2.2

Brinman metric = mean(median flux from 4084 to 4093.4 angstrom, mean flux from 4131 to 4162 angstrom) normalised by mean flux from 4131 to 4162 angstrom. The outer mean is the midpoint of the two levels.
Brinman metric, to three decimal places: 1.055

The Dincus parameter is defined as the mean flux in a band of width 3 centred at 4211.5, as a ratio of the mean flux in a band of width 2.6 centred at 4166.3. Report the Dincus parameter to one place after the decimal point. 1.3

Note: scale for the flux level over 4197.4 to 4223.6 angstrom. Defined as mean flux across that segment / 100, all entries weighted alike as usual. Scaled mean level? 0.369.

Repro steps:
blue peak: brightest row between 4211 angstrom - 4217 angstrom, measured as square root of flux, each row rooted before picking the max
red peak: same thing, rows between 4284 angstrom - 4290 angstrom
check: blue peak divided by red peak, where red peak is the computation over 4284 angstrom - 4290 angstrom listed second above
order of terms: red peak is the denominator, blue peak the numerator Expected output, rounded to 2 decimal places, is 1.00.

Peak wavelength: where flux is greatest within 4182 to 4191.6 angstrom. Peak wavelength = 4189.21 angstrom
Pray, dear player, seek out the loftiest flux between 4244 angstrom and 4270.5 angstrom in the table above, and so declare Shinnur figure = 44.39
